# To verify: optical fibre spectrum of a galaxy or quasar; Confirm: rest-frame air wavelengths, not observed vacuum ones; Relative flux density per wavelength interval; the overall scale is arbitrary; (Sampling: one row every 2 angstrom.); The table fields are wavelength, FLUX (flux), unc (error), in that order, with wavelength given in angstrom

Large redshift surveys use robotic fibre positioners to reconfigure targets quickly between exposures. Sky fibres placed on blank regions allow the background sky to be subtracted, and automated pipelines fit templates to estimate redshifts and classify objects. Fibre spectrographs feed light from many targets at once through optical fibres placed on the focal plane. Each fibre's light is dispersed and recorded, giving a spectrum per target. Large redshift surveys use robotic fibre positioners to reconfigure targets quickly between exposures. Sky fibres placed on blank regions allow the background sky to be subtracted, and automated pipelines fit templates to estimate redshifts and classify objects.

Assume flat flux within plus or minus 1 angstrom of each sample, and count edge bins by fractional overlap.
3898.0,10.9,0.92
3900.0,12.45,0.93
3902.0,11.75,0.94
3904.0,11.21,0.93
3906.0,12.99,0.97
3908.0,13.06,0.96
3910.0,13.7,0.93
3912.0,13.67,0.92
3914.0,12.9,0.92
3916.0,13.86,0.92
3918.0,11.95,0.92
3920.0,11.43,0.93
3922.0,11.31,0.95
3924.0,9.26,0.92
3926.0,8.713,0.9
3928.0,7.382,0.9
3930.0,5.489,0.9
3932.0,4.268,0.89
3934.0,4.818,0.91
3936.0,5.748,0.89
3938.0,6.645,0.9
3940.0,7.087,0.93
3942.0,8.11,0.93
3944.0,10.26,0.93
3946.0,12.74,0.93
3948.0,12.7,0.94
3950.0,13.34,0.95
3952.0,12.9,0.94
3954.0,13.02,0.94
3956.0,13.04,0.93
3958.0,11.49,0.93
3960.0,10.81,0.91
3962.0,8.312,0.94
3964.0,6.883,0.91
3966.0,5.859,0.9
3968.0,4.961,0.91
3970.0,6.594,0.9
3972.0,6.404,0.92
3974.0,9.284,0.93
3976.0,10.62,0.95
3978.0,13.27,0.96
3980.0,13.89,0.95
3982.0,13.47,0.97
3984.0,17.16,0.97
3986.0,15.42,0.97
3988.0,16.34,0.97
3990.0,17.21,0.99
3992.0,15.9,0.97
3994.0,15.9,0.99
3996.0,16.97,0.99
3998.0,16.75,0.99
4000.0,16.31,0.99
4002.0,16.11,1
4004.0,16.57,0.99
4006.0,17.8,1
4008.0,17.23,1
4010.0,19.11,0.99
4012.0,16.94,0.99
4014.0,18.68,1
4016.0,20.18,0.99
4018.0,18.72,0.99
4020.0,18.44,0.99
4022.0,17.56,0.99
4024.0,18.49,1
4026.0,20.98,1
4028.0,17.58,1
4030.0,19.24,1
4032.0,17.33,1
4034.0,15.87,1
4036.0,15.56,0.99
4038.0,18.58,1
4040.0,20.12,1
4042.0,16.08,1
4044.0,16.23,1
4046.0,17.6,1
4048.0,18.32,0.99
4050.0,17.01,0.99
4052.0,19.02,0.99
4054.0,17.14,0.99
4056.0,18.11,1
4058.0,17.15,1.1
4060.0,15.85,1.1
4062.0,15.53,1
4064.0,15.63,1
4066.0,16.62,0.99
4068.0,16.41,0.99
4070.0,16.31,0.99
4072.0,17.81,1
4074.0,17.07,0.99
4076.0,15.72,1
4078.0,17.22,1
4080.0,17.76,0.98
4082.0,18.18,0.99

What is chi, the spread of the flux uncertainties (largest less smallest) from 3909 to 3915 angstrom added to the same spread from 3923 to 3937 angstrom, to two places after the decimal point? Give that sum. 0.04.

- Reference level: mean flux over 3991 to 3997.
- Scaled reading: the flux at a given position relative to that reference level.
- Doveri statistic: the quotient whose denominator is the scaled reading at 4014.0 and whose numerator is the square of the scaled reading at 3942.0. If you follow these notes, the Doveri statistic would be 0.2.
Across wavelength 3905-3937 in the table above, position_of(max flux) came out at 3916.0 angstrom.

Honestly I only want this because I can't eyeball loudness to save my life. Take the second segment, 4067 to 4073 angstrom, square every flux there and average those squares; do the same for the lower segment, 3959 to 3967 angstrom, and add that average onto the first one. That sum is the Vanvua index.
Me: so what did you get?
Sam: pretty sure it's 351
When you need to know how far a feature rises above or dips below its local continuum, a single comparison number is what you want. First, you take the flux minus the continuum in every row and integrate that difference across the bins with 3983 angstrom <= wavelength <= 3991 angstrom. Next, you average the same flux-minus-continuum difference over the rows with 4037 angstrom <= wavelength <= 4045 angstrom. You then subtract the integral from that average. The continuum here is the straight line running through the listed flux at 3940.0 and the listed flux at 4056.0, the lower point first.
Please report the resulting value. -39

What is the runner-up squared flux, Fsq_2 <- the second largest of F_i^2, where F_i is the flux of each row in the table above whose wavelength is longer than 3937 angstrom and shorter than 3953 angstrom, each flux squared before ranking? 166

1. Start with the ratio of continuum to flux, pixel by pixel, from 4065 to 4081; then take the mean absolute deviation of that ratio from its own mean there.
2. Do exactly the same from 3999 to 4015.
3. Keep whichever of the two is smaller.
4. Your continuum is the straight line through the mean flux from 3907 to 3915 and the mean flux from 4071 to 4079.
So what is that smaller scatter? 0.0319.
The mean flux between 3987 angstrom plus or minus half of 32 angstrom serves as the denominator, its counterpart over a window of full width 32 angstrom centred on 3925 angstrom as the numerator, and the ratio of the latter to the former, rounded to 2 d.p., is 0.64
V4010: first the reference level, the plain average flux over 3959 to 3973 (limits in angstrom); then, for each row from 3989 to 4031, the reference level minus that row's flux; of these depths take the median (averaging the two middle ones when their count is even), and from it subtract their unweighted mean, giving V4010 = 0.19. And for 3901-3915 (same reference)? -0.24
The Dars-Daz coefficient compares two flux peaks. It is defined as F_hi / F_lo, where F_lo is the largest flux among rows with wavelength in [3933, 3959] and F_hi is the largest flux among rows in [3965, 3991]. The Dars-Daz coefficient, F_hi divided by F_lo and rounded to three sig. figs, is 1.29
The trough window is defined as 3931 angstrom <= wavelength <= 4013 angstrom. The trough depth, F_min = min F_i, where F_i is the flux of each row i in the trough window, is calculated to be 4.268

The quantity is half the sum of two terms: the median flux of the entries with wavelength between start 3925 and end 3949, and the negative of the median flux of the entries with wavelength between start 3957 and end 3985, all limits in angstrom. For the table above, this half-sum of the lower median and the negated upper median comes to -1.4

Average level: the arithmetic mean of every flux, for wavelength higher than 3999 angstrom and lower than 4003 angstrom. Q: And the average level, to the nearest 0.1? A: 16.2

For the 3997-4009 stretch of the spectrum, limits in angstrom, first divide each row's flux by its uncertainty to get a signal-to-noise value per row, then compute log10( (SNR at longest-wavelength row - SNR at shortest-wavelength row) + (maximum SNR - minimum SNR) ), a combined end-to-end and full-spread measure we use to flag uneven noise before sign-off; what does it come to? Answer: 0.3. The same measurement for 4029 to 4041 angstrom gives 0.7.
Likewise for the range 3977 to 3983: -0.1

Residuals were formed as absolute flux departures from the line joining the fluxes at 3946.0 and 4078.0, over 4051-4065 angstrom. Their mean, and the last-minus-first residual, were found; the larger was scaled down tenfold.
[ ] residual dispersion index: 0.12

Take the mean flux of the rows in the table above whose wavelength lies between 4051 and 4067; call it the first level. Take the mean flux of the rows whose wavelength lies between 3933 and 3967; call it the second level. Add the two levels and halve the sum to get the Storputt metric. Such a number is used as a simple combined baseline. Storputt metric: 13.3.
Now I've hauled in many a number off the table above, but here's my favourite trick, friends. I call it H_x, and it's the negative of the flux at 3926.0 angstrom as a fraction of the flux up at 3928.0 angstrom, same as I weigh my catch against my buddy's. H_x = -1.2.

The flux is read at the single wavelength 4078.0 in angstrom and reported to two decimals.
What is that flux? 17.22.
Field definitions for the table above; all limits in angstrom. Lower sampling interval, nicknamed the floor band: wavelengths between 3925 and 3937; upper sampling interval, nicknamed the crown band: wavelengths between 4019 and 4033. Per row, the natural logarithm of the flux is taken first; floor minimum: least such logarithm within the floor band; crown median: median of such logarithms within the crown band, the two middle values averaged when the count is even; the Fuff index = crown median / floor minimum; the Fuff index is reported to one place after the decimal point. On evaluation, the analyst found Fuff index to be 2.0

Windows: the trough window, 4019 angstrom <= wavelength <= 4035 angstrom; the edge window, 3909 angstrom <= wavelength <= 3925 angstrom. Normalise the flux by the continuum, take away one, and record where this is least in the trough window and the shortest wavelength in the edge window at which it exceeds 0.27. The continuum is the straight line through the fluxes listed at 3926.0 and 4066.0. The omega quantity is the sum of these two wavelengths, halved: 3972 angstrom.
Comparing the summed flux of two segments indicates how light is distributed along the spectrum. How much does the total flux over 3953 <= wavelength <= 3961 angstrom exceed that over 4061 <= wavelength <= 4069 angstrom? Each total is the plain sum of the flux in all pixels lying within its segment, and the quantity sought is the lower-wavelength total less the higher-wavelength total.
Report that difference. -16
